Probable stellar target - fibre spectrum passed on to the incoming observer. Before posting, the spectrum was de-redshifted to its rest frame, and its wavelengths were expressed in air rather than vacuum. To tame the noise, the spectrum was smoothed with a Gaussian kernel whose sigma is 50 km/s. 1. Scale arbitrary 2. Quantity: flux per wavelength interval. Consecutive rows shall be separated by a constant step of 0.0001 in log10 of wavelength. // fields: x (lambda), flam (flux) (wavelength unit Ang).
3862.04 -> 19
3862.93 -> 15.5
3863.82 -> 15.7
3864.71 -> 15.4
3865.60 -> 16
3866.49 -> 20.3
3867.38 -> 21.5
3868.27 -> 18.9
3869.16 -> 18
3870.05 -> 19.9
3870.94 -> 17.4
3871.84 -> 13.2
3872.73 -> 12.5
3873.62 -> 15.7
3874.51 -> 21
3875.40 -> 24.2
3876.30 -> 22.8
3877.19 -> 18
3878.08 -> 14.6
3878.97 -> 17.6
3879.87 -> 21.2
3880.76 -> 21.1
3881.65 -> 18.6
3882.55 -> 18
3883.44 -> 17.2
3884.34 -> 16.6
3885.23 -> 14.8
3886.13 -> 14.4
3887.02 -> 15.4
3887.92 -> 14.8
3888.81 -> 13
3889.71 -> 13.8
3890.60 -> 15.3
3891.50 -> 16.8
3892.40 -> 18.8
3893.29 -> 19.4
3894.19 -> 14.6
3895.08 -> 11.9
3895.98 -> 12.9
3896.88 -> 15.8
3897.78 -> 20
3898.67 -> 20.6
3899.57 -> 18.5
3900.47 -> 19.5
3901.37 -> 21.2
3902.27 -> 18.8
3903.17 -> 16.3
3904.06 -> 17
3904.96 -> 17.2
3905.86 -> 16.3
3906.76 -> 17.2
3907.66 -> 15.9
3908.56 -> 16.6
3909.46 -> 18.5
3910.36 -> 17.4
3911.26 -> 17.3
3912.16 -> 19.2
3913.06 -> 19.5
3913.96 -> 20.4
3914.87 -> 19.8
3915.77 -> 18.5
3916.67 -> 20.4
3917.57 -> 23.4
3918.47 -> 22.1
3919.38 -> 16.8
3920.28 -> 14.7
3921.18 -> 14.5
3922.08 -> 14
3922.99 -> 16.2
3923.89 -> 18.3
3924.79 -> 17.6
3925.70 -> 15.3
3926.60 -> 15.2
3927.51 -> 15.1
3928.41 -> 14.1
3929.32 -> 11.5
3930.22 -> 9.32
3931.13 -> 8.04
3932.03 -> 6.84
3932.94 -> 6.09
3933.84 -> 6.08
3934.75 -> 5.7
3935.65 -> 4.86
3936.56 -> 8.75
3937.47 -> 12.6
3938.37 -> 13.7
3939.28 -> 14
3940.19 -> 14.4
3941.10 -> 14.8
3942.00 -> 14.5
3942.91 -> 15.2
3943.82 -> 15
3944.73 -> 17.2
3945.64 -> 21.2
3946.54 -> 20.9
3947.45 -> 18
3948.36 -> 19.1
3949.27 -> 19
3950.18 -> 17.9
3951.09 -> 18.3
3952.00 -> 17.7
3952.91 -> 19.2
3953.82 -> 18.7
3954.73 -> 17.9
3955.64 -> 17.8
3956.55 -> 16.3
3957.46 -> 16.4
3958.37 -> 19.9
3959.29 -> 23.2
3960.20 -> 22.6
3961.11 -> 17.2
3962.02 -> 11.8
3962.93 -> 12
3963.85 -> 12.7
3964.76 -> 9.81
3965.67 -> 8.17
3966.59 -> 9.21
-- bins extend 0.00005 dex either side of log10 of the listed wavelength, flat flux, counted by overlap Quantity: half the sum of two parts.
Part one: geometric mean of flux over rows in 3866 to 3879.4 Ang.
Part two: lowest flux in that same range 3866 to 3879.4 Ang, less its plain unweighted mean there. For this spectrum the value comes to 6.1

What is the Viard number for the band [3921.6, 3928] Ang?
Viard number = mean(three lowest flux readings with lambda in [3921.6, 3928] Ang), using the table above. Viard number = 15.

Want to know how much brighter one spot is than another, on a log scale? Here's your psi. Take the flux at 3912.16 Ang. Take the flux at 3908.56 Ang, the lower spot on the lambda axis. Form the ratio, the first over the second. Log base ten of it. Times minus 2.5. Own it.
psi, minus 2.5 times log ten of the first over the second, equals -0.16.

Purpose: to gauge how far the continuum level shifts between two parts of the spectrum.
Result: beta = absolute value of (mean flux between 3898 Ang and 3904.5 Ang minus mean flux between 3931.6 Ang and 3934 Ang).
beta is 13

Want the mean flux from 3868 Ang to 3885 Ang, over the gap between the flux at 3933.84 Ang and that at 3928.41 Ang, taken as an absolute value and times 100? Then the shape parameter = 227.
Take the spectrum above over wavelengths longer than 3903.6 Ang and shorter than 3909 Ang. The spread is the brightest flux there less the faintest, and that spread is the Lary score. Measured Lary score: 1.3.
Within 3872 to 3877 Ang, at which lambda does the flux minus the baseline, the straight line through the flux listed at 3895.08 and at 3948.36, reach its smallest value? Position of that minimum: 3872.73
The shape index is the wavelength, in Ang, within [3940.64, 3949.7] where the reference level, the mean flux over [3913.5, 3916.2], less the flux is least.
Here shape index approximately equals 3945.64 Ang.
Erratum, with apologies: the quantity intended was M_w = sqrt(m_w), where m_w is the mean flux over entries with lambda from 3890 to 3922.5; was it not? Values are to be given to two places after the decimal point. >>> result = 4.21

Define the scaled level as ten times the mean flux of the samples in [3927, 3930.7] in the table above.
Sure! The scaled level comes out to 125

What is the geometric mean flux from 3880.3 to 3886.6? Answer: 17.1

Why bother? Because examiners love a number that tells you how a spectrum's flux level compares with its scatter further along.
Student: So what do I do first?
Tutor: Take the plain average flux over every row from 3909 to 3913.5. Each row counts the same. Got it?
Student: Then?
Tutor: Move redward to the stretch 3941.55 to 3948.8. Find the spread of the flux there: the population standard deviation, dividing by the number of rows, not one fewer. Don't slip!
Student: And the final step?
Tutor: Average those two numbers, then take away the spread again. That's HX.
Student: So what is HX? 8.0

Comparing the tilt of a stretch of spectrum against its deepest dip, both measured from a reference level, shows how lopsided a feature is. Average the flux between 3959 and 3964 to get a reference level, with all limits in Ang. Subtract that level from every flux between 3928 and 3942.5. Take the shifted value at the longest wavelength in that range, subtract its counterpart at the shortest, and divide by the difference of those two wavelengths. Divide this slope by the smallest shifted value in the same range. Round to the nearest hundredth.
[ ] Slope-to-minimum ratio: 0.00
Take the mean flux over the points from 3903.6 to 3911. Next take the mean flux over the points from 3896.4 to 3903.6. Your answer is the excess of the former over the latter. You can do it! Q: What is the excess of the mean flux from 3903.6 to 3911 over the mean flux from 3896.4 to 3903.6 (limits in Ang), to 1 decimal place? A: -1.8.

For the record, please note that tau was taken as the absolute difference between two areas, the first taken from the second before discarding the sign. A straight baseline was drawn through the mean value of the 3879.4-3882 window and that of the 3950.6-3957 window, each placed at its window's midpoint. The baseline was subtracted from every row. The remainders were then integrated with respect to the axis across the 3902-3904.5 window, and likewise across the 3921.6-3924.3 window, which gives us 2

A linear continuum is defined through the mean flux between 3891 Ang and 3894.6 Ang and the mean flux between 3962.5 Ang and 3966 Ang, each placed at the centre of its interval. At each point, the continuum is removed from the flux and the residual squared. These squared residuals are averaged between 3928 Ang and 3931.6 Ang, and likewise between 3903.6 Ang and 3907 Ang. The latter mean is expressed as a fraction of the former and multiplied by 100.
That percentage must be 4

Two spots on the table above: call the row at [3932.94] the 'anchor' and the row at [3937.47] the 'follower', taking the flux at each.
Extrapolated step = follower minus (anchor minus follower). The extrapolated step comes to 19.1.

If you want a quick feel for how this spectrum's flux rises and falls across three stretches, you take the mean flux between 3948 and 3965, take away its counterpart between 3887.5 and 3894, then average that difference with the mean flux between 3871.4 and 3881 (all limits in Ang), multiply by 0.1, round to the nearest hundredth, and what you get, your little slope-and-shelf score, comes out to 0.98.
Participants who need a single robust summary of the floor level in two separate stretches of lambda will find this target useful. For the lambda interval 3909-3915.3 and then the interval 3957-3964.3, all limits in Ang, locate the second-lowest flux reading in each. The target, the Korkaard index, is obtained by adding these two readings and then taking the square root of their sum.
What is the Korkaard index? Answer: 5.4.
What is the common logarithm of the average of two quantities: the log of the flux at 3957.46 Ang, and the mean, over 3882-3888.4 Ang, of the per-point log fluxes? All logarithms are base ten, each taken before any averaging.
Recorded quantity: 0.082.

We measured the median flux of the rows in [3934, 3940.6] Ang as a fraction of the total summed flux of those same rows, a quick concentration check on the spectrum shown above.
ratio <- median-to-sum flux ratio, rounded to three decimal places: 0.170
